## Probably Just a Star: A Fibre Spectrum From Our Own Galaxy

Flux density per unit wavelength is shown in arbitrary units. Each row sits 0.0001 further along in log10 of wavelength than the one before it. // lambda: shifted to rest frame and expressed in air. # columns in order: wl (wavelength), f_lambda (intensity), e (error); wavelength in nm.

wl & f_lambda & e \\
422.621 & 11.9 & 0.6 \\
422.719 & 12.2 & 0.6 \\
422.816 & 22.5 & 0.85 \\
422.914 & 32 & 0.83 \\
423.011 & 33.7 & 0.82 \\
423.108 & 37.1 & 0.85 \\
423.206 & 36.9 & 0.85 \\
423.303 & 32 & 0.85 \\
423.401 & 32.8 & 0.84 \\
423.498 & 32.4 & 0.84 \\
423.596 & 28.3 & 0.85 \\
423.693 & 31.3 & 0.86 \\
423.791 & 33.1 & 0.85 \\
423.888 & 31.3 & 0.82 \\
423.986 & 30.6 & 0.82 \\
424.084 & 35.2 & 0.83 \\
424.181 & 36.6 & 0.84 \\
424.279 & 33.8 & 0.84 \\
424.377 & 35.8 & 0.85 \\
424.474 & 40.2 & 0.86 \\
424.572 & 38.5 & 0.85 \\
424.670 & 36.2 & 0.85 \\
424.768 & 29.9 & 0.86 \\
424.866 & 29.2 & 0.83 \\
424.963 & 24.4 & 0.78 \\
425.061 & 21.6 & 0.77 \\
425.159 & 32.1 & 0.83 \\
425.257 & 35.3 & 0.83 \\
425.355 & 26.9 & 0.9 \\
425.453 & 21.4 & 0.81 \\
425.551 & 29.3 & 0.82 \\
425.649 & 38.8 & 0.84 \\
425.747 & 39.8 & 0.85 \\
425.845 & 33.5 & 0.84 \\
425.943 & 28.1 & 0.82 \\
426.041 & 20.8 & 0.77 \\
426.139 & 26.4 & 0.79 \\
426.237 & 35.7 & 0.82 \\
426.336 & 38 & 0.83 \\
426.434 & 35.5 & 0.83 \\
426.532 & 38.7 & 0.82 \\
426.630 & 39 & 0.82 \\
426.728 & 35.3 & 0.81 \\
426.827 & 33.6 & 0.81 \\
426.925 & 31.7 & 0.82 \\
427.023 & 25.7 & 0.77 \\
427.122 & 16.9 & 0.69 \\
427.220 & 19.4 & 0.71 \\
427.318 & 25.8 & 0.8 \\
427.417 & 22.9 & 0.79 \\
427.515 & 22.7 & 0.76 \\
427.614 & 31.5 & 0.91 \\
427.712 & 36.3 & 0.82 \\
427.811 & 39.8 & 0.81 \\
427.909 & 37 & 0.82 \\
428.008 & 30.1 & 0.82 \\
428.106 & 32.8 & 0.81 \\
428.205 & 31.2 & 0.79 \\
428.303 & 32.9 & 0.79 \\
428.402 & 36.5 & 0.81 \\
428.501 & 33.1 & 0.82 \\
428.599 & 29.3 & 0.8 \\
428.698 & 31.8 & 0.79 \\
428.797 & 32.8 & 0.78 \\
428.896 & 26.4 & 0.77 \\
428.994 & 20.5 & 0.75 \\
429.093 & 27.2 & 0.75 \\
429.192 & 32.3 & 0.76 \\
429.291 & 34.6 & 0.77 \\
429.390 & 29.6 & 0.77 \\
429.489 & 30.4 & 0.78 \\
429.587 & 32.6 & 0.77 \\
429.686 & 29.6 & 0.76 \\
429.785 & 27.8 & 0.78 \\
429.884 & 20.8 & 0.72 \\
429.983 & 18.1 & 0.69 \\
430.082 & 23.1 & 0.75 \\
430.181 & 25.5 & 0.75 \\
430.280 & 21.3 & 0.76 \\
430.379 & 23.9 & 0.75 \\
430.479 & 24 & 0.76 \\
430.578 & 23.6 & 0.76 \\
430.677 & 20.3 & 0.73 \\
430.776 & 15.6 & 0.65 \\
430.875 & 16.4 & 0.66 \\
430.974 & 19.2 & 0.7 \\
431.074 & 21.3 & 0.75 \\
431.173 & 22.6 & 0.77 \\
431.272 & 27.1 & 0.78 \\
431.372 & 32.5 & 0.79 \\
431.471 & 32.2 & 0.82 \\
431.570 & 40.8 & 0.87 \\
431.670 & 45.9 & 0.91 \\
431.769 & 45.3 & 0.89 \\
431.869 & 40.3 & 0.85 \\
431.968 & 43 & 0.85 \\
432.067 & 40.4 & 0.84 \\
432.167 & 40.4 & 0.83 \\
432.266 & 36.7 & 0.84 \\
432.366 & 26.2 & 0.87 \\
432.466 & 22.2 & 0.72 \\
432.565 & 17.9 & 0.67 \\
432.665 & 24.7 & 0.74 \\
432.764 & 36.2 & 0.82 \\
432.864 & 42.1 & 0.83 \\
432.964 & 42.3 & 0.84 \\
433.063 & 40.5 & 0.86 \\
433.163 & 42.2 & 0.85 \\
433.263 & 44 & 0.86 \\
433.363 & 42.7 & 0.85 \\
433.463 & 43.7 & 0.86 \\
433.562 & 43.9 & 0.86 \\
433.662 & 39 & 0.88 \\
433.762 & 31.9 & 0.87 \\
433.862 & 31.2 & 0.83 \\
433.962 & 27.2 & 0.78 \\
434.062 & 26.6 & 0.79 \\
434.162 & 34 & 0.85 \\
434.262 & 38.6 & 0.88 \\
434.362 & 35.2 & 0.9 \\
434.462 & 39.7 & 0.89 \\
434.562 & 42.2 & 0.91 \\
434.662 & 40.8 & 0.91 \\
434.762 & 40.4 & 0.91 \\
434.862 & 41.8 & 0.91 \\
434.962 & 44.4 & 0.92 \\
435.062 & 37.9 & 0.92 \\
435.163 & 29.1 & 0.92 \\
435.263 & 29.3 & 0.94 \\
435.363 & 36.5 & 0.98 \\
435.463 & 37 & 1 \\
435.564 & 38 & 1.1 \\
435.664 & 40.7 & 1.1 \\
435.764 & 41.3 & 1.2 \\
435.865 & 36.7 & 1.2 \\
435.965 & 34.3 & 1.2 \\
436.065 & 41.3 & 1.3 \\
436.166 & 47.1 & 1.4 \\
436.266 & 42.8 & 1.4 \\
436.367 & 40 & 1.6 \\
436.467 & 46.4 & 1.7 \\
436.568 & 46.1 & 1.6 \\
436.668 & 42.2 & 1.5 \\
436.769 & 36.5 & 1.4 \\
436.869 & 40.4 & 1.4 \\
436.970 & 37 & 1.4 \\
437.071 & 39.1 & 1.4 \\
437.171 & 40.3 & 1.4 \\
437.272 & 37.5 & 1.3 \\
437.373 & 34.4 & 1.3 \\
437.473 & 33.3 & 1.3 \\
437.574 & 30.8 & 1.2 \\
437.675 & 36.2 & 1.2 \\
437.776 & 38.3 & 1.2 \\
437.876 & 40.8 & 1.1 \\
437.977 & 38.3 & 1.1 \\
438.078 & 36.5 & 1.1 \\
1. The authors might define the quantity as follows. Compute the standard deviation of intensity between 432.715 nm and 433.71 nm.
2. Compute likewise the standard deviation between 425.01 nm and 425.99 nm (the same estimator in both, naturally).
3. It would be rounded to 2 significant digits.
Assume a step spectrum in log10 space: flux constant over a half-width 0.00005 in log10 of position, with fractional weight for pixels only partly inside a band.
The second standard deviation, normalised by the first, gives 2.6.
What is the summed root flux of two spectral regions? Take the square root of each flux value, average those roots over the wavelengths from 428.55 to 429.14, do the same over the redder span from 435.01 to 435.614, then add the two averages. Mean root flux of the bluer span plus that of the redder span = 11.15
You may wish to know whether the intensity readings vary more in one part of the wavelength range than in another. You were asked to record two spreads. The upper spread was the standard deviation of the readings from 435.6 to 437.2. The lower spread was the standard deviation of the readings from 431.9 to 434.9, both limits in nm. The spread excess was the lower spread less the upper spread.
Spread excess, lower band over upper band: 3.6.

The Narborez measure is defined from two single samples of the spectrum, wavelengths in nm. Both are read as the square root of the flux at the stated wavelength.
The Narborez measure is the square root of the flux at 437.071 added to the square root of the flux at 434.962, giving 12.9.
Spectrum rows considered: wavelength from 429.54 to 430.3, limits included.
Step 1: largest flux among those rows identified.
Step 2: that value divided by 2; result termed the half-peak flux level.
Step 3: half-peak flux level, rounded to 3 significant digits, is 16.3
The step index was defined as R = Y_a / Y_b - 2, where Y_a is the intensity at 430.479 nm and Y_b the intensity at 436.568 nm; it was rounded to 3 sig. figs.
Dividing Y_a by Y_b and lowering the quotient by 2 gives -1.48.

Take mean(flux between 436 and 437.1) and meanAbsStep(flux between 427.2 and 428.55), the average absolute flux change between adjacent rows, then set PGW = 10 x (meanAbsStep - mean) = -379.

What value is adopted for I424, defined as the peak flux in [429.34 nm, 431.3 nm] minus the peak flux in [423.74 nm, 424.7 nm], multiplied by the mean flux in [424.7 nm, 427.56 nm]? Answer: -225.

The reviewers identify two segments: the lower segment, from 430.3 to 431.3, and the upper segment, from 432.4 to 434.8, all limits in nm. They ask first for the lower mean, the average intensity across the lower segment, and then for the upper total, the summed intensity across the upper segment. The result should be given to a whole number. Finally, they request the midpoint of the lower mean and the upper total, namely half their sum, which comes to 445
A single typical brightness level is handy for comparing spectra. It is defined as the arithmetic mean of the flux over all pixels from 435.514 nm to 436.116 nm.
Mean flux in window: 39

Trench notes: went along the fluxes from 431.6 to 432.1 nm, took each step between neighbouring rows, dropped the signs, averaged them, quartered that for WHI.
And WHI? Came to 0.68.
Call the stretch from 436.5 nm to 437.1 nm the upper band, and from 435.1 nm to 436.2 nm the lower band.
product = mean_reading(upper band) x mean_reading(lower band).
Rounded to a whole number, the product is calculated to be 1504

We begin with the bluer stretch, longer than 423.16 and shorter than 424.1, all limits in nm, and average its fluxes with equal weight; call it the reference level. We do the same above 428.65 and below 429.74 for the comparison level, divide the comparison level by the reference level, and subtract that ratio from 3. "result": 2.08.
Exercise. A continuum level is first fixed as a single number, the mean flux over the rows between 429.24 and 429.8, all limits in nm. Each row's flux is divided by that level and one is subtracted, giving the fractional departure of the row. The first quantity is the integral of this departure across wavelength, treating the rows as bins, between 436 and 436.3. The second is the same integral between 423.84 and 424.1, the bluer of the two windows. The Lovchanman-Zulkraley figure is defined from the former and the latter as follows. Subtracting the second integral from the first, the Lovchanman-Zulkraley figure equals 0.11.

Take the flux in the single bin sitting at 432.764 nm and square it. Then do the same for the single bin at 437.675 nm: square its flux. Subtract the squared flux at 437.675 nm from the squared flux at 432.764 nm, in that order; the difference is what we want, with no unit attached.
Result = 0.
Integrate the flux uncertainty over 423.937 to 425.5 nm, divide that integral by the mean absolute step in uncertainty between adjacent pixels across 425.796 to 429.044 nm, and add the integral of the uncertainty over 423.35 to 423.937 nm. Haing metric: 51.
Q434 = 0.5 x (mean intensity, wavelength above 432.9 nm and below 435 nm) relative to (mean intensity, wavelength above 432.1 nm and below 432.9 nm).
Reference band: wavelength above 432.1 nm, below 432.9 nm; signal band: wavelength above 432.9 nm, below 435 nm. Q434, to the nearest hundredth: 0.63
